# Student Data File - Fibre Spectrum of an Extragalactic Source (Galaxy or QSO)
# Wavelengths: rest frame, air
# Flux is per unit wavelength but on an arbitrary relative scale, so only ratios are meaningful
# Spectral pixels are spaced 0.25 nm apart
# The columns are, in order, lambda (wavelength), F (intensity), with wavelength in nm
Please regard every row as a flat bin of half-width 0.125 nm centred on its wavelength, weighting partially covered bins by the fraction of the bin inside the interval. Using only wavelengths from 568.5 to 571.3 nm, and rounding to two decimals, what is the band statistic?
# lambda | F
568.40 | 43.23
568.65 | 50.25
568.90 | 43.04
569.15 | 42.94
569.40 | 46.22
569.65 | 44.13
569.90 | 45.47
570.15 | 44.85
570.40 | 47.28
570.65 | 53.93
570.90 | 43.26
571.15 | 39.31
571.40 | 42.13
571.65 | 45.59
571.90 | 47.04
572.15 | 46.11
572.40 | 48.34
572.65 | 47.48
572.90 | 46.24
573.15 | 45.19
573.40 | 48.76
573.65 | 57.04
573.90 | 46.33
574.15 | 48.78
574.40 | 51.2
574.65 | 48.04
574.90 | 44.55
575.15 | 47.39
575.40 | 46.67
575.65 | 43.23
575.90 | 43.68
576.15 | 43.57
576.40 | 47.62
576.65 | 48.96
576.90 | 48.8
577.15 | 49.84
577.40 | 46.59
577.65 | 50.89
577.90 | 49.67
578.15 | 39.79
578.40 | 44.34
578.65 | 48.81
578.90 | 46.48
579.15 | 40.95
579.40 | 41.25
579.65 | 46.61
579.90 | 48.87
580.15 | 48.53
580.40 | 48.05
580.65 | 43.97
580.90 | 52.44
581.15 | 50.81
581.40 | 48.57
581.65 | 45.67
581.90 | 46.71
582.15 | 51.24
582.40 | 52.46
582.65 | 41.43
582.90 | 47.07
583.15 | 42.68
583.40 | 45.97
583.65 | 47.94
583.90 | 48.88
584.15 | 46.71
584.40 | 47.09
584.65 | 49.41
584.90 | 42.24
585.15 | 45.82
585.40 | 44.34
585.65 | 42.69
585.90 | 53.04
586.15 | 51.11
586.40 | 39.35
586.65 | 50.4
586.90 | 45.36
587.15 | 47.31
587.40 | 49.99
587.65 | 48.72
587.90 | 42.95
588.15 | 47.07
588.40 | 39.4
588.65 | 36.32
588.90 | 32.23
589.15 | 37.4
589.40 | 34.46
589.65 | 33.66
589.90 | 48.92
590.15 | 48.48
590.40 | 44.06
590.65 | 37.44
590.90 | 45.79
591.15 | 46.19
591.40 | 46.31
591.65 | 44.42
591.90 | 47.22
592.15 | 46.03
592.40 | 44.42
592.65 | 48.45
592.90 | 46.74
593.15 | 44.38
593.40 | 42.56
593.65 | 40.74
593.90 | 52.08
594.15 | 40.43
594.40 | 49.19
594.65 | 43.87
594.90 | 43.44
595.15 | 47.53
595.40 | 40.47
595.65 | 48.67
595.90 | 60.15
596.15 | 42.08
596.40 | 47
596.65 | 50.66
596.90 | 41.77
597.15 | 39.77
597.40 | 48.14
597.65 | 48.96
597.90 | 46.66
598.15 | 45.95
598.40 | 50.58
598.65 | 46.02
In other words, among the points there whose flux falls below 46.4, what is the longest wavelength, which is 571.15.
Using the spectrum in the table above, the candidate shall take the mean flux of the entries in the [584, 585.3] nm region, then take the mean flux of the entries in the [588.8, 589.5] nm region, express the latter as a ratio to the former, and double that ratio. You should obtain 1.50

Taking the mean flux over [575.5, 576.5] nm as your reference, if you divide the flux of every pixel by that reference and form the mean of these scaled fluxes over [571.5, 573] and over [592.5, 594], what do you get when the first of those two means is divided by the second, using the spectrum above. 1.02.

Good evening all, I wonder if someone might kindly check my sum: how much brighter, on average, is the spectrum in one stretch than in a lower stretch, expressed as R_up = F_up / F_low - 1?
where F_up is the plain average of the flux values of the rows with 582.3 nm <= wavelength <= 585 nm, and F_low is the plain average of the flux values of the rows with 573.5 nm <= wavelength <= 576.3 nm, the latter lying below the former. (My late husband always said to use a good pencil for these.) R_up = -0.017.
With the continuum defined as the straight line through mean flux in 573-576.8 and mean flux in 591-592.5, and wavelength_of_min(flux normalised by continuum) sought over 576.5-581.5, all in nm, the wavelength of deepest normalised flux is 578.15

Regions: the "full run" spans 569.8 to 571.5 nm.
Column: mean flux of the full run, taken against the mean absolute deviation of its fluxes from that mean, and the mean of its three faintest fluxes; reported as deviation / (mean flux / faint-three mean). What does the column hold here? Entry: 2.9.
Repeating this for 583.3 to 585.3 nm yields 1.5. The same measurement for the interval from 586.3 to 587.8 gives 2.8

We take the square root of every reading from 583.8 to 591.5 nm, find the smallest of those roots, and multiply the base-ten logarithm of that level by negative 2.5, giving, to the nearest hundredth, -1.89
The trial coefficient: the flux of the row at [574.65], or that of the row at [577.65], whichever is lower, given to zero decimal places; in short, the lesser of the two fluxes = 48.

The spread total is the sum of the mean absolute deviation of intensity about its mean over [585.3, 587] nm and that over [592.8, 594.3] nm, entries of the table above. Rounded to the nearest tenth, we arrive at 7.5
